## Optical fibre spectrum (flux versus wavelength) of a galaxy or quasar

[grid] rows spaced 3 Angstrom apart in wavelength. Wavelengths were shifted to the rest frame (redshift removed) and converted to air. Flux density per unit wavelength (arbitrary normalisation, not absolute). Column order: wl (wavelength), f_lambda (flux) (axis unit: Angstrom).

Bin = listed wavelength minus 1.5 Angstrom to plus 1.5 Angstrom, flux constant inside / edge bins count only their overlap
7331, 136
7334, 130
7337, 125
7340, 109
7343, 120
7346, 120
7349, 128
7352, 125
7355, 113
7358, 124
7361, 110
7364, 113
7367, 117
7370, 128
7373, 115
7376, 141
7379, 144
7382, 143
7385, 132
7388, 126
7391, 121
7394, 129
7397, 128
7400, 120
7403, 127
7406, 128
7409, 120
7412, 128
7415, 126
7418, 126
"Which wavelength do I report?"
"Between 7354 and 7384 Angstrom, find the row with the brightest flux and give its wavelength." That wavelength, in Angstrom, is 7379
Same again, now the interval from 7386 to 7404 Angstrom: 7394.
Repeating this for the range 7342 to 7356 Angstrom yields 7349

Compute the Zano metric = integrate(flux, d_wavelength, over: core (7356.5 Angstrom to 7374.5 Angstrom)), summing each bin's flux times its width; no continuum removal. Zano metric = 2121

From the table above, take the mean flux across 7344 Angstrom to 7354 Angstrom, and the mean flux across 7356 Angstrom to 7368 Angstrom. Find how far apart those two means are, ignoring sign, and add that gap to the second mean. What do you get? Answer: 124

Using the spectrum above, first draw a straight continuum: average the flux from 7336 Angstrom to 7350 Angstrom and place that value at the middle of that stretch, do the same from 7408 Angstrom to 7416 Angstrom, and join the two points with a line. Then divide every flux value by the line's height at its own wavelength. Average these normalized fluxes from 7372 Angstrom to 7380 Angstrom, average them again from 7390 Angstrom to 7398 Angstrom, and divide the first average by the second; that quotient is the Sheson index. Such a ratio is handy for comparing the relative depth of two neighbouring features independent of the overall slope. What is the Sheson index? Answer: 1.07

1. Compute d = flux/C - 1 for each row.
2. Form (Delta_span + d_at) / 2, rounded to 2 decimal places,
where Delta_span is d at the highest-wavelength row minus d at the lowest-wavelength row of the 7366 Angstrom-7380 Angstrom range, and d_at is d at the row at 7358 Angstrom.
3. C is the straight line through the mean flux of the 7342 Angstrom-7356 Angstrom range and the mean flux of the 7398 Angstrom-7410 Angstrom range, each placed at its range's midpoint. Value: 0.12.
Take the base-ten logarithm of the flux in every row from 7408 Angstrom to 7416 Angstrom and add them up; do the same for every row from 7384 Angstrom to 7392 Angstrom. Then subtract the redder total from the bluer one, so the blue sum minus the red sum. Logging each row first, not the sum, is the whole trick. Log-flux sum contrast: 0.02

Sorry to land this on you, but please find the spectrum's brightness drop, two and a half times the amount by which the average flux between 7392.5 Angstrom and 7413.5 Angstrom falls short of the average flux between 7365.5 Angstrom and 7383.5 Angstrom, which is 14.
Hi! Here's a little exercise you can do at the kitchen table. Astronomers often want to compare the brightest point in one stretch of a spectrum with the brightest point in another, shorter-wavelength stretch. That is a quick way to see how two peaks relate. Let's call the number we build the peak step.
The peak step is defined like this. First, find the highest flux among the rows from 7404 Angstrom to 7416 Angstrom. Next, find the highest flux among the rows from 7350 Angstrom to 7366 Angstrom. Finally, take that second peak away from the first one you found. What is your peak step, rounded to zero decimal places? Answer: 3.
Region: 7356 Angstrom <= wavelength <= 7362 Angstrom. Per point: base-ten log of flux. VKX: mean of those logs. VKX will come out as 2.07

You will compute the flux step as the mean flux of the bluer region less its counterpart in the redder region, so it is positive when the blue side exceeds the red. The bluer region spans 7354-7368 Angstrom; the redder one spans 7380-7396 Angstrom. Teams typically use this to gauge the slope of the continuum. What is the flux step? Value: -15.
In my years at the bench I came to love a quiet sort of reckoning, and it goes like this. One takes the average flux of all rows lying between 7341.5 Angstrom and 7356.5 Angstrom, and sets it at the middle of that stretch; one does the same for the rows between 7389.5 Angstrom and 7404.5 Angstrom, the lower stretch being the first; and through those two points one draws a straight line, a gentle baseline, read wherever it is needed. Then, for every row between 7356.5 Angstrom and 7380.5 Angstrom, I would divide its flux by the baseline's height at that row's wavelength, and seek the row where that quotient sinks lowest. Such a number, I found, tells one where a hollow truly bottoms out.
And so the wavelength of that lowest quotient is 7361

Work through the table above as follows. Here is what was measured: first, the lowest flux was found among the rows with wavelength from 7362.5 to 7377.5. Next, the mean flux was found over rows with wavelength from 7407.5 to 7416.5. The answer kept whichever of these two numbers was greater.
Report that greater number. 125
